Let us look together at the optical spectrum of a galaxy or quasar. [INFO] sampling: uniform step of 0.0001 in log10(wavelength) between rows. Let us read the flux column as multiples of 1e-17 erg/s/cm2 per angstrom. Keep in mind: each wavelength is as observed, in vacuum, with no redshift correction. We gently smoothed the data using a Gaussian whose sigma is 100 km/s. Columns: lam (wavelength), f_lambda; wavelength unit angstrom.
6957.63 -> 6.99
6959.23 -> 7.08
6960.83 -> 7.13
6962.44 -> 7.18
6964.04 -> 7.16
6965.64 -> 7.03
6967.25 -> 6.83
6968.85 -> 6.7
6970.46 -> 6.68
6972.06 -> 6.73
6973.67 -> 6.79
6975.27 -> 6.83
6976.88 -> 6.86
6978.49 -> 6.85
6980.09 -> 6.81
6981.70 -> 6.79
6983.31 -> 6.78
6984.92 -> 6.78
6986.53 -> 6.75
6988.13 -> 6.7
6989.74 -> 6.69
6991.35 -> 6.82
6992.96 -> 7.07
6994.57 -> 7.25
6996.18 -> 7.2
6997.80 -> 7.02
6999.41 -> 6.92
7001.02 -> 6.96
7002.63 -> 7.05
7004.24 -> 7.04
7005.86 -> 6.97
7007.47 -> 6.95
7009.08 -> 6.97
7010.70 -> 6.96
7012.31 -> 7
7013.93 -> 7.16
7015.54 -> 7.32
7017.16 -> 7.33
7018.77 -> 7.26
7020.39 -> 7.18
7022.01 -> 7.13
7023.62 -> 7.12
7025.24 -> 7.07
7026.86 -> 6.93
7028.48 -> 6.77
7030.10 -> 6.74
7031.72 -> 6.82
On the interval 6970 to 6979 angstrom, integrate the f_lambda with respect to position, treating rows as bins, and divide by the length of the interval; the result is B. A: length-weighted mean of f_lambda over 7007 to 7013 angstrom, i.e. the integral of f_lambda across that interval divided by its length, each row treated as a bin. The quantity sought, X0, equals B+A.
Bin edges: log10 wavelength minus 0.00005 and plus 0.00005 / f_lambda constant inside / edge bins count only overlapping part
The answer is 13.8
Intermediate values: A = 7.0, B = 6.79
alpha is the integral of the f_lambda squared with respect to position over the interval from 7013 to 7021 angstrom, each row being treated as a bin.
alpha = 420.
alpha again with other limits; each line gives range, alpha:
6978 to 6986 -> 370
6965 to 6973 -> 369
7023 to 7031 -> 383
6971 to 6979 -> 371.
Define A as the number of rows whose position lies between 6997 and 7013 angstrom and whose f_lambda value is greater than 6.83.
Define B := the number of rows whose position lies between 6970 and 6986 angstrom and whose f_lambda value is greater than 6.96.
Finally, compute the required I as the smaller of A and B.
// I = 0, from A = 10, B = 0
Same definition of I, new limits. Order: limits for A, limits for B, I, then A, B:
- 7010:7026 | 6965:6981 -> 1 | 10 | 1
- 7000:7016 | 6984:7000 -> 4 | 10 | 4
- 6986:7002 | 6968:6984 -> 0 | 6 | 0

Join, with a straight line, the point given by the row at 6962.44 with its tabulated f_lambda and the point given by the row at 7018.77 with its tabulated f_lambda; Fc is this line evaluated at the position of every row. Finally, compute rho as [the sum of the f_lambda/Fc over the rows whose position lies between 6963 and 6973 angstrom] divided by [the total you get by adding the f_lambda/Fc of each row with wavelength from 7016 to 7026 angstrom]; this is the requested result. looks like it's 0.96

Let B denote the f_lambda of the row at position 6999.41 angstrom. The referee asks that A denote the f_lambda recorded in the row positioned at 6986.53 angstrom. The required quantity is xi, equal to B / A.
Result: 1.03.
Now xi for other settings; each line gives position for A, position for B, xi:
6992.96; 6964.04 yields 1.01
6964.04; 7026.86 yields 0.97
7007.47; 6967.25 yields 0.98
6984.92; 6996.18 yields 1.06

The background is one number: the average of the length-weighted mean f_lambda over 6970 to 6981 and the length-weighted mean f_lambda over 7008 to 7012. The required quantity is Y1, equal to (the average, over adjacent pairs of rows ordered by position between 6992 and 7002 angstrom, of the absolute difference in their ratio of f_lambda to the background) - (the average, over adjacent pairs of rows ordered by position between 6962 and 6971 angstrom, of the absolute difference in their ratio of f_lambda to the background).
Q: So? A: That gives 0.001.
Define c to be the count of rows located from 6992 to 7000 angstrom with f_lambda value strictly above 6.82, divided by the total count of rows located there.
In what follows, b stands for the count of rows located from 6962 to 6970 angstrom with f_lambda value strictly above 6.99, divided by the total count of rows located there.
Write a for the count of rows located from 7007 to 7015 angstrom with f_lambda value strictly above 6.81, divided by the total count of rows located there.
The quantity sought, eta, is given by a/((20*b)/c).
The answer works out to 0.083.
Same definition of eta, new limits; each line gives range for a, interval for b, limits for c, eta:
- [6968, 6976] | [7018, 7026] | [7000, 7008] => 0.010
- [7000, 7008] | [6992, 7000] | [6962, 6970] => 0.050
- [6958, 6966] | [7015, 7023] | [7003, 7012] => 0.050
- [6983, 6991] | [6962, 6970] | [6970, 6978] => 0.000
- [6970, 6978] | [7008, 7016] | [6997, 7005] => 0.033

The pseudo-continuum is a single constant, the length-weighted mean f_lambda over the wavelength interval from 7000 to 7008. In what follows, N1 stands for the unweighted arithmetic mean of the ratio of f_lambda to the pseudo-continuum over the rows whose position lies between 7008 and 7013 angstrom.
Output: 1.00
